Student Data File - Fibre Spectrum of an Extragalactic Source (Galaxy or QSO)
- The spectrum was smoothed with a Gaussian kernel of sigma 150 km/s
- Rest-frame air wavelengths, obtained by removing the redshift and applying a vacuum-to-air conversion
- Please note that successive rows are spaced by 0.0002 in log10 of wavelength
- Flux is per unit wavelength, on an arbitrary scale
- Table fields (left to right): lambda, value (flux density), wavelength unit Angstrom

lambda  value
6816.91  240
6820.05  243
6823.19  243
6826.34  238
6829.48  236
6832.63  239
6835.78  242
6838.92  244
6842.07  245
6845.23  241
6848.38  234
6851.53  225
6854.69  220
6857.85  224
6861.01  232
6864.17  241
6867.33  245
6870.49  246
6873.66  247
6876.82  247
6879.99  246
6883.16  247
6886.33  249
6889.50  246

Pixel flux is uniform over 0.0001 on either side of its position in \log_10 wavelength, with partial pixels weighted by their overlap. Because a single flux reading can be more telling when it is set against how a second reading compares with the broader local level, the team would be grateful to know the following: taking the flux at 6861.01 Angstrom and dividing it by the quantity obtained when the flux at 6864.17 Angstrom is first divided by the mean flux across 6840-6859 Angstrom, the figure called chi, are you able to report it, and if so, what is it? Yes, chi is 223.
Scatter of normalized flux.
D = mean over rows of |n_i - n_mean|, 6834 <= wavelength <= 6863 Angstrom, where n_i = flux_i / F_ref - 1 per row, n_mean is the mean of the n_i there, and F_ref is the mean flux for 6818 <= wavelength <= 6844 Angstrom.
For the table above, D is 0.03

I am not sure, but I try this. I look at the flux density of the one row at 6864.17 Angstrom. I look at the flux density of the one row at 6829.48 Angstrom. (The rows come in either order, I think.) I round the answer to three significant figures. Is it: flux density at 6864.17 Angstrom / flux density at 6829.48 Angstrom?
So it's 1.02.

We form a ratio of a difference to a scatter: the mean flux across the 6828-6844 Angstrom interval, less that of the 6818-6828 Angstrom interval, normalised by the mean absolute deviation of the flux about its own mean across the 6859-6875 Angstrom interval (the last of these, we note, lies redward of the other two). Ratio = 0.0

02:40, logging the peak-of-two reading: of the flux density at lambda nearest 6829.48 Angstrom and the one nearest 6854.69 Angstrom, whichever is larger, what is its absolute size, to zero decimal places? 236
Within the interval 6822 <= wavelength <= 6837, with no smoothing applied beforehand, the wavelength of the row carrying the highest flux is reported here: 6823.19 Angstrom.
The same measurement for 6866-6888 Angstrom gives 6886.33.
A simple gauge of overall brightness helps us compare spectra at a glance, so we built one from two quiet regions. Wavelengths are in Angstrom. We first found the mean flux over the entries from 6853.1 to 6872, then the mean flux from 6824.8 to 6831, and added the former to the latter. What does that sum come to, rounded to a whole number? 472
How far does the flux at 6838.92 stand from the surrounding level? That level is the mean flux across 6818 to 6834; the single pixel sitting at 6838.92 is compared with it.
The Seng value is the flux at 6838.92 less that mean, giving 4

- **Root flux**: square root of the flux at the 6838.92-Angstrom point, 15.6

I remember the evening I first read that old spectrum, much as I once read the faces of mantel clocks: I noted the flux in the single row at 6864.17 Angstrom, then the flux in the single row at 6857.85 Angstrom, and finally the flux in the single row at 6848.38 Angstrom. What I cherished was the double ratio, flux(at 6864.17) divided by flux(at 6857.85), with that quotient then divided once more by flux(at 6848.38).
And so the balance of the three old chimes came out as 0.0046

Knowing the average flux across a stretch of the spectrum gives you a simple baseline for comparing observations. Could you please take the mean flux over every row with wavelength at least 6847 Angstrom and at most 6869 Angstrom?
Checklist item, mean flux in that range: 232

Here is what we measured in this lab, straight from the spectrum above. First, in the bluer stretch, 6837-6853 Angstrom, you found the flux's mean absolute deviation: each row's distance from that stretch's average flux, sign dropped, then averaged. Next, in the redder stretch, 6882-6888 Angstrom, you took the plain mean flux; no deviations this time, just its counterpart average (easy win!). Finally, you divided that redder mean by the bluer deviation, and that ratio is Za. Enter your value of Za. 37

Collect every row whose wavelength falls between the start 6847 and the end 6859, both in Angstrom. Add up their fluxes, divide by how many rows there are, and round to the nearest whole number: 226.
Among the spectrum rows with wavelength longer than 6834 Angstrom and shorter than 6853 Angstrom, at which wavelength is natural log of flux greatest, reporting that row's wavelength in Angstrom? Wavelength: 6842.07 Angstrom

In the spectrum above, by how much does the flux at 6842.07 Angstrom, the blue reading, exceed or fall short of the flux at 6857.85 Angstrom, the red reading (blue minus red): 21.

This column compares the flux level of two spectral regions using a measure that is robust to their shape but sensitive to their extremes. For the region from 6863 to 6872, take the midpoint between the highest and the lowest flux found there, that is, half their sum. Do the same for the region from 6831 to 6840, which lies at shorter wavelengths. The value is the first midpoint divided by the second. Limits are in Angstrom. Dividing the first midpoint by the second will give 1.008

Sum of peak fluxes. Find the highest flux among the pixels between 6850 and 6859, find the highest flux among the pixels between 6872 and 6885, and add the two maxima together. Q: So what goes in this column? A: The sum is 472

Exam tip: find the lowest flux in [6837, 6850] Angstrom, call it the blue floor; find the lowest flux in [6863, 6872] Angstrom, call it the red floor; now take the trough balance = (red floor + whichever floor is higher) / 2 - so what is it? 241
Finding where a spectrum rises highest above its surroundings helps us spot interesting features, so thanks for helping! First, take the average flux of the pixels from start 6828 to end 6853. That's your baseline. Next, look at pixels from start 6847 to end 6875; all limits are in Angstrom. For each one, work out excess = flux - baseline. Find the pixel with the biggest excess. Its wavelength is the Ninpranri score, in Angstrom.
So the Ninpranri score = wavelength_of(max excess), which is 6873.66 Angstrom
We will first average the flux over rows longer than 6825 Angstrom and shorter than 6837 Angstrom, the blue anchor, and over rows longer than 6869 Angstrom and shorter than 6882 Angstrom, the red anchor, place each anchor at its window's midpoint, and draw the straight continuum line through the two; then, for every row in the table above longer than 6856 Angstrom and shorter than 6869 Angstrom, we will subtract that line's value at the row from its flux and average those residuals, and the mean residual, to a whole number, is -9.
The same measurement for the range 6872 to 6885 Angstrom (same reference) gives 0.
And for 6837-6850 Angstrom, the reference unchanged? 0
